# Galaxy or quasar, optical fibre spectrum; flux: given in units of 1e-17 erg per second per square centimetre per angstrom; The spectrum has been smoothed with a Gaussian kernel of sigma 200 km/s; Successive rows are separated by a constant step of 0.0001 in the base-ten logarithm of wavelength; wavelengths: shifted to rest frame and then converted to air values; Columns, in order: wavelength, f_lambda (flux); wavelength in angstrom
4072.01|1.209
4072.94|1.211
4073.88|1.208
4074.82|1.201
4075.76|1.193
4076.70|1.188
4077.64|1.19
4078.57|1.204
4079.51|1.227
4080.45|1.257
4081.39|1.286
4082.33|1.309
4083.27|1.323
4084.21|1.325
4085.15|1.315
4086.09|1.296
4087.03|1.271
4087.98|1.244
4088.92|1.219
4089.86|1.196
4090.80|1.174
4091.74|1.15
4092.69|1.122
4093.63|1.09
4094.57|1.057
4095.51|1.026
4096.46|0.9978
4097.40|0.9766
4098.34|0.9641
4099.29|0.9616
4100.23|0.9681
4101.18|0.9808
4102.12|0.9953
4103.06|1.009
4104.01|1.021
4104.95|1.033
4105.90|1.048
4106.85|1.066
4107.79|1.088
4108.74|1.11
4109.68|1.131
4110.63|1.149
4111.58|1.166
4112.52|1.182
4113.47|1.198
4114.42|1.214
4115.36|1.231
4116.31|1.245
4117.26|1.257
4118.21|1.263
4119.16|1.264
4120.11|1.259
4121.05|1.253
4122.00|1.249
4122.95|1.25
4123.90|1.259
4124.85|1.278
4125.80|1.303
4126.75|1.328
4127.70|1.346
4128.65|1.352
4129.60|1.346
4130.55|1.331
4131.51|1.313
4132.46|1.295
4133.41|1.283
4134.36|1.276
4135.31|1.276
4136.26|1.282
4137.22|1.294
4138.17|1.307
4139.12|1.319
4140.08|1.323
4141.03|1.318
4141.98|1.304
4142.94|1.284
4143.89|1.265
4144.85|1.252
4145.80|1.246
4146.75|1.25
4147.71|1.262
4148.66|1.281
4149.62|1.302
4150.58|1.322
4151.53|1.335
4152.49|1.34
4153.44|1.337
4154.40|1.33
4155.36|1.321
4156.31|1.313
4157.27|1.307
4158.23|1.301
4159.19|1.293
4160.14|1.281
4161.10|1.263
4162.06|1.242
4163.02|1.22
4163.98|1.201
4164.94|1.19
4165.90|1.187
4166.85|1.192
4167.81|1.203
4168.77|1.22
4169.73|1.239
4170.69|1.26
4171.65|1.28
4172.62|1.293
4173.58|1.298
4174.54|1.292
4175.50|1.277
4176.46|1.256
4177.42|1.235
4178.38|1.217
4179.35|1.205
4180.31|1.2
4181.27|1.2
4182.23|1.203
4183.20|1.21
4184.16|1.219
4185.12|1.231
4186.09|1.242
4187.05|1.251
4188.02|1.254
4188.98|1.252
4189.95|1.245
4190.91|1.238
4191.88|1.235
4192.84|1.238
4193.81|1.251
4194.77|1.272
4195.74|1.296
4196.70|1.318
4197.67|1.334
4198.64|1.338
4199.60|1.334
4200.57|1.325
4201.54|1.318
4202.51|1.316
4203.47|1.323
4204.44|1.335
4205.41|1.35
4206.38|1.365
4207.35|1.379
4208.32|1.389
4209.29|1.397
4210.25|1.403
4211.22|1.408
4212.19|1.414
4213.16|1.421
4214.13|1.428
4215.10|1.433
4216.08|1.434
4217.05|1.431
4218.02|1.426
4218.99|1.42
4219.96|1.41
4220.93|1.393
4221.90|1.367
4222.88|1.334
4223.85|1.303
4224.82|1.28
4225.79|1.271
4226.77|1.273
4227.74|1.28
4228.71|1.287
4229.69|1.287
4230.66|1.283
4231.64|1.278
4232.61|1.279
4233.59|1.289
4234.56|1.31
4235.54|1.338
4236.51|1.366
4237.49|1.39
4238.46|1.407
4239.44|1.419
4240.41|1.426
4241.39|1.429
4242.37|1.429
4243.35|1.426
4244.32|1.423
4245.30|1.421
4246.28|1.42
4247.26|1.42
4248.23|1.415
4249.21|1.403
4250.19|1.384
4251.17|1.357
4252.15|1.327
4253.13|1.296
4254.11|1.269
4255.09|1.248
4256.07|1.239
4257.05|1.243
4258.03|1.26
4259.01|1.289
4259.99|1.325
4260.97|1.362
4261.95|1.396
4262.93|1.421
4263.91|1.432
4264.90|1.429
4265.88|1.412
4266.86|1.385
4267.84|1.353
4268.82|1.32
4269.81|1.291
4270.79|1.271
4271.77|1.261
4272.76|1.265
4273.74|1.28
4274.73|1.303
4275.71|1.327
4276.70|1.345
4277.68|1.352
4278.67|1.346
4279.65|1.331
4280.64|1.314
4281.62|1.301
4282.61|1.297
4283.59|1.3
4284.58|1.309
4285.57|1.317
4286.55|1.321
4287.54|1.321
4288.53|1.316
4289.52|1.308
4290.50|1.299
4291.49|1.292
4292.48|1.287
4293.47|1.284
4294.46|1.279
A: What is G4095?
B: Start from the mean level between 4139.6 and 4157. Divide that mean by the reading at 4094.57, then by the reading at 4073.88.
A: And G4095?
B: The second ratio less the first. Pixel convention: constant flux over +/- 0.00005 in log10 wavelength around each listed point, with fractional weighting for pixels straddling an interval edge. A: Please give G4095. -0.15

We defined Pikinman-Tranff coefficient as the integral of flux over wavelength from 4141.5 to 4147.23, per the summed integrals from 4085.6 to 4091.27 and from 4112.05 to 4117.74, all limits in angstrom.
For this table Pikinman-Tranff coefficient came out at 0.52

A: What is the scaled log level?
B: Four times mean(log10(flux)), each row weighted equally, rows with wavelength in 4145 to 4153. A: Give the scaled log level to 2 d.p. 0.44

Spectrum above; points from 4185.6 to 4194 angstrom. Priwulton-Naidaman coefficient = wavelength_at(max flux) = 4188.02 angstrom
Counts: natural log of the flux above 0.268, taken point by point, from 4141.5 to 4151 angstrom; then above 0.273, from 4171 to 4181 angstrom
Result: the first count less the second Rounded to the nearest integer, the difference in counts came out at 1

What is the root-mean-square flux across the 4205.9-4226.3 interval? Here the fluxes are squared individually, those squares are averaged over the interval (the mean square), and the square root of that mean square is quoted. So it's 1.39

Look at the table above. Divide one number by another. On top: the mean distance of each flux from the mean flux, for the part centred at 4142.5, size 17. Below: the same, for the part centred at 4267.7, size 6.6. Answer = 0.4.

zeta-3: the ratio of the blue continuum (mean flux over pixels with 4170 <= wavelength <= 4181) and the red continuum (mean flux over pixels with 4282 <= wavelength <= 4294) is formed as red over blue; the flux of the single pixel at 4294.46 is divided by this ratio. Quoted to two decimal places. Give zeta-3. 1.23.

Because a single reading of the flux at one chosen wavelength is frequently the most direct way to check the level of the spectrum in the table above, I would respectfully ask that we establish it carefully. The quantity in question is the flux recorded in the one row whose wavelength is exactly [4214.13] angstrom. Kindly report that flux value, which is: 1.428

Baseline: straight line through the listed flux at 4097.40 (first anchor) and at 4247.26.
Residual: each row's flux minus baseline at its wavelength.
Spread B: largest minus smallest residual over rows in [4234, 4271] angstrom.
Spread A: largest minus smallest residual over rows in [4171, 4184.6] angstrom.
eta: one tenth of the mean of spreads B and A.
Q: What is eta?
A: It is 0.018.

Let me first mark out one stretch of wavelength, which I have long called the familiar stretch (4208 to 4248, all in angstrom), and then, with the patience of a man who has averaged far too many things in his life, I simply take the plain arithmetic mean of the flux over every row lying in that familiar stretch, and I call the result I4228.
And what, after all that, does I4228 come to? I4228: 1.37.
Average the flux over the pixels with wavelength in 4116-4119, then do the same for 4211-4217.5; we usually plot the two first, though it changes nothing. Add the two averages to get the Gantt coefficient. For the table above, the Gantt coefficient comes 2.68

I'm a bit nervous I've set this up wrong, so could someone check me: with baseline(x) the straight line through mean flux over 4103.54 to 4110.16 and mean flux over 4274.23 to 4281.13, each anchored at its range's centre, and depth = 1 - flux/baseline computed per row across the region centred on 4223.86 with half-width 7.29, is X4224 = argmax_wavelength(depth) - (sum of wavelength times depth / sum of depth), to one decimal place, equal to 5.0 angstrom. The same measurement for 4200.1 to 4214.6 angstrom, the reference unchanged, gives -5.7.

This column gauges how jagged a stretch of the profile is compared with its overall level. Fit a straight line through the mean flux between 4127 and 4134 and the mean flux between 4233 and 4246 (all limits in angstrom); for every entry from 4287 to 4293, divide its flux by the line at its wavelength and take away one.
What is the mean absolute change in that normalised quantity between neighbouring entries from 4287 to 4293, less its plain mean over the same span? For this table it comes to 0.09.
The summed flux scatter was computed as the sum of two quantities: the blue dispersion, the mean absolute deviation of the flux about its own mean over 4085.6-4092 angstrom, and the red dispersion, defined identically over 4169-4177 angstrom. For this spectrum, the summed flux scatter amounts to 0.06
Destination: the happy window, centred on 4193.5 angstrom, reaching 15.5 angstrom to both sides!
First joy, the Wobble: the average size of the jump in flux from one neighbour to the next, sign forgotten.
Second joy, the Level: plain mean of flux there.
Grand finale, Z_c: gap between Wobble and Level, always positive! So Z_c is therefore 1.27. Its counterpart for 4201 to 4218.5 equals 1.38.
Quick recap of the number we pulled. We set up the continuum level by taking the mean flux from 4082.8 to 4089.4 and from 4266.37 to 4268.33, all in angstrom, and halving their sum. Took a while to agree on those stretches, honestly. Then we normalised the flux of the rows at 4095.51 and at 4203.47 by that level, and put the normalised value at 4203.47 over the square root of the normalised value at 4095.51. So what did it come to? 1.13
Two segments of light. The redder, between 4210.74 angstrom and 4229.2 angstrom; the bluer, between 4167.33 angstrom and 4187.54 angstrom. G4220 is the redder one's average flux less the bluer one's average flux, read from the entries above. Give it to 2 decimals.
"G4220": 0.13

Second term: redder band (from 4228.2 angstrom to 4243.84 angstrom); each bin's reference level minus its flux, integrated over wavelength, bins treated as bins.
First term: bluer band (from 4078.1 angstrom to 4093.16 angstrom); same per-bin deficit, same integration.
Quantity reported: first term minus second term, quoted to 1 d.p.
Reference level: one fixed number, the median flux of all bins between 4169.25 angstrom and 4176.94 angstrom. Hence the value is 1.7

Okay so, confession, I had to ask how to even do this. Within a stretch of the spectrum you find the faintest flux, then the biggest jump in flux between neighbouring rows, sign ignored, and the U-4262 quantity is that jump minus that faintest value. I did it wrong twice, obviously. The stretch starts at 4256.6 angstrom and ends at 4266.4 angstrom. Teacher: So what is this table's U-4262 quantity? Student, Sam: -1.21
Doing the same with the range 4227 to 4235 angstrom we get -1.26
